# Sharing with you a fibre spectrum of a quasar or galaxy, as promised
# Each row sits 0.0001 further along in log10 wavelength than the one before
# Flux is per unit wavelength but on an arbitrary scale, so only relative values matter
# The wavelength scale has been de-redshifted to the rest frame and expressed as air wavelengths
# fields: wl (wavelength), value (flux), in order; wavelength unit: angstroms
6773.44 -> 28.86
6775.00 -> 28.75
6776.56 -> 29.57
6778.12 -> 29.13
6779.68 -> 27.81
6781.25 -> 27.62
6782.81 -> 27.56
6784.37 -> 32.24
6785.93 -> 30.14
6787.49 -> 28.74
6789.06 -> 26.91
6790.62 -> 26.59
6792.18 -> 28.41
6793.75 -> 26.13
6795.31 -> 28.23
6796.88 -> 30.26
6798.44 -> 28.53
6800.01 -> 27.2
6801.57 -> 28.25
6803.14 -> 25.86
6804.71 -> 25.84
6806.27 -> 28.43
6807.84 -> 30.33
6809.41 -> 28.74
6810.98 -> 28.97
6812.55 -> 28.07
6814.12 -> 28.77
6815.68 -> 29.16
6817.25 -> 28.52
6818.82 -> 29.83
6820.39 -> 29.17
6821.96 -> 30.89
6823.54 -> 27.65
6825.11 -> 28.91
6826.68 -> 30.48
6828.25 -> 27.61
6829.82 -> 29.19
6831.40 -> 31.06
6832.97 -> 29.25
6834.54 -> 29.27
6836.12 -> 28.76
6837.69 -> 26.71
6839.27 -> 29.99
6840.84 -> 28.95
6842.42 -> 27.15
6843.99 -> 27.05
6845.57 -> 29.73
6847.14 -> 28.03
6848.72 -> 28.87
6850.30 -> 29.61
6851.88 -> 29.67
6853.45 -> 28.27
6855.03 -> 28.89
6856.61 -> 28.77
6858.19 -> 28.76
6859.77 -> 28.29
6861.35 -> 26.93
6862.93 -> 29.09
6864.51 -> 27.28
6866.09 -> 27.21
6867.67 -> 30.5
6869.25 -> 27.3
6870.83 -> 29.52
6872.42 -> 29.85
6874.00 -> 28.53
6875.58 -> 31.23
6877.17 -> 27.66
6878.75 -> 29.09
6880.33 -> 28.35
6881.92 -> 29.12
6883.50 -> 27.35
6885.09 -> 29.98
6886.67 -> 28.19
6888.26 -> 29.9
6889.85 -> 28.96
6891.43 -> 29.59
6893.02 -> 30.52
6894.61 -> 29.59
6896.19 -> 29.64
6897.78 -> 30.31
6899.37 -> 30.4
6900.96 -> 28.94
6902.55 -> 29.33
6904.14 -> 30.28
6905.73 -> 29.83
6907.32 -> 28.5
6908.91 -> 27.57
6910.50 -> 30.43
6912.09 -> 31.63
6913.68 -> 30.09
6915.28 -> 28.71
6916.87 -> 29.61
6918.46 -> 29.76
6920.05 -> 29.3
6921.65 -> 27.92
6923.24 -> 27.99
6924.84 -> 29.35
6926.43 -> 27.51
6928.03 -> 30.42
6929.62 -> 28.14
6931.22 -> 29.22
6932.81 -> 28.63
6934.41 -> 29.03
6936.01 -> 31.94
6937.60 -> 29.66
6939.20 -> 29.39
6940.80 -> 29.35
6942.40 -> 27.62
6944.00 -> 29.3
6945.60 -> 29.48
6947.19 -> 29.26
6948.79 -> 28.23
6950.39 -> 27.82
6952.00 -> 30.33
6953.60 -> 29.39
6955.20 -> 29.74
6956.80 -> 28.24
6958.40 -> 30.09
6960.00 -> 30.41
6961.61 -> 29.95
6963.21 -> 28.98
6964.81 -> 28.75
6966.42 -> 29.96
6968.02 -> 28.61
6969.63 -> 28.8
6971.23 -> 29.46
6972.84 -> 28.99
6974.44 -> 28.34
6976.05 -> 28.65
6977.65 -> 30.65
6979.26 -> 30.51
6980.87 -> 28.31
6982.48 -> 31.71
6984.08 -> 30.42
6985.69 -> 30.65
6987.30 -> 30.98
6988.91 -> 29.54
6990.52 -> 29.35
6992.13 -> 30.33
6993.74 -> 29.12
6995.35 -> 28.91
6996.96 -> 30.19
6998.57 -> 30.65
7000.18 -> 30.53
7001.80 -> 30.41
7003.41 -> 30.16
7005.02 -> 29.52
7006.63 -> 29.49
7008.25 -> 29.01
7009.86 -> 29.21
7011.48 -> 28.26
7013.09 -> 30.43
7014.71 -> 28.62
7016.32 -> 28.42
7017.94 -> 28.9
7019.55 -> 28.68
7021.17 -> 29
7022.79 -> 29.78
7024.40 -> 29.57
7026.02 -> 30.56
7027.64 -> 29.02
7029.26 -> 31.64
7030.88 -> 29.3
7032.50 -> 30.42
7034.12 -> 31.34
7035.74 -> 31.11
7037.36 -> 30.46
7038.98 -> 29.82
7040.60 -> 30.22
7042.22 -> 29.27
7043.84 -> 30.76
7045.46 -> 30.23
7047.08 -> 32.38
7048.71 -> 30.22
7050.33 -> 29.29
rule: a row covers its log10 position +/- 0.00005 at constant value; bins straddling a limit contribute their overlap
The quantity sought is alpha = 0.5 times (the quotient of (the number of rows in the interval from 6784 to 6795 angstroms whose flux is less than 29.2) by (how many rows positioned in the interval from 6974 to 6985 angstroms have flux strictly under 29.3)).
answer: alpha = 0.8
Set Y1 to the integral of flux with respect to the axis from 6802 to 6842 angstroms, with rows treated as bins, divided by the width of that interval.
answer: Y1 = 28.8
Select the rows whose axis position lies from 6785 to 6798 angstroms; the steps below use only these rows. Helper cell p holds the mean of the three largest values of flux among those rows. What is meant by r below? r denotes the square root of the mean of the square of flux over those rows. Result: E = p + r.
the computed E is 57.9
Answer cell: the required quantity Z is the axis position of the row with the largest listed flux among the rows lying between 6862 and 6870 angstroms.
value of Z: 6867.67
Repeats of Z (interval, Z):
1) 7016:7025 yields 7022.79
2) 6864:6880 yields 6875.58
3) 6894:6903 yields 6899.37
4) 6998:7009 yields 6998.57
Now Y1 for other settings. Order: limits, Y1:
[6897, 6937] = 29.4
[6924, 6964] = 29.3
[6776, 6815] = 28.3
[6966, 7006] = 29.8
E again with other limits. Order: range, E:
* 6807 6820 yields 58.8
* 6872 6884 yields 59.0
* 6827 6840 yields 59.1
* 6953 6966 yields 59.6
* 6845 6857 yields 58.7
